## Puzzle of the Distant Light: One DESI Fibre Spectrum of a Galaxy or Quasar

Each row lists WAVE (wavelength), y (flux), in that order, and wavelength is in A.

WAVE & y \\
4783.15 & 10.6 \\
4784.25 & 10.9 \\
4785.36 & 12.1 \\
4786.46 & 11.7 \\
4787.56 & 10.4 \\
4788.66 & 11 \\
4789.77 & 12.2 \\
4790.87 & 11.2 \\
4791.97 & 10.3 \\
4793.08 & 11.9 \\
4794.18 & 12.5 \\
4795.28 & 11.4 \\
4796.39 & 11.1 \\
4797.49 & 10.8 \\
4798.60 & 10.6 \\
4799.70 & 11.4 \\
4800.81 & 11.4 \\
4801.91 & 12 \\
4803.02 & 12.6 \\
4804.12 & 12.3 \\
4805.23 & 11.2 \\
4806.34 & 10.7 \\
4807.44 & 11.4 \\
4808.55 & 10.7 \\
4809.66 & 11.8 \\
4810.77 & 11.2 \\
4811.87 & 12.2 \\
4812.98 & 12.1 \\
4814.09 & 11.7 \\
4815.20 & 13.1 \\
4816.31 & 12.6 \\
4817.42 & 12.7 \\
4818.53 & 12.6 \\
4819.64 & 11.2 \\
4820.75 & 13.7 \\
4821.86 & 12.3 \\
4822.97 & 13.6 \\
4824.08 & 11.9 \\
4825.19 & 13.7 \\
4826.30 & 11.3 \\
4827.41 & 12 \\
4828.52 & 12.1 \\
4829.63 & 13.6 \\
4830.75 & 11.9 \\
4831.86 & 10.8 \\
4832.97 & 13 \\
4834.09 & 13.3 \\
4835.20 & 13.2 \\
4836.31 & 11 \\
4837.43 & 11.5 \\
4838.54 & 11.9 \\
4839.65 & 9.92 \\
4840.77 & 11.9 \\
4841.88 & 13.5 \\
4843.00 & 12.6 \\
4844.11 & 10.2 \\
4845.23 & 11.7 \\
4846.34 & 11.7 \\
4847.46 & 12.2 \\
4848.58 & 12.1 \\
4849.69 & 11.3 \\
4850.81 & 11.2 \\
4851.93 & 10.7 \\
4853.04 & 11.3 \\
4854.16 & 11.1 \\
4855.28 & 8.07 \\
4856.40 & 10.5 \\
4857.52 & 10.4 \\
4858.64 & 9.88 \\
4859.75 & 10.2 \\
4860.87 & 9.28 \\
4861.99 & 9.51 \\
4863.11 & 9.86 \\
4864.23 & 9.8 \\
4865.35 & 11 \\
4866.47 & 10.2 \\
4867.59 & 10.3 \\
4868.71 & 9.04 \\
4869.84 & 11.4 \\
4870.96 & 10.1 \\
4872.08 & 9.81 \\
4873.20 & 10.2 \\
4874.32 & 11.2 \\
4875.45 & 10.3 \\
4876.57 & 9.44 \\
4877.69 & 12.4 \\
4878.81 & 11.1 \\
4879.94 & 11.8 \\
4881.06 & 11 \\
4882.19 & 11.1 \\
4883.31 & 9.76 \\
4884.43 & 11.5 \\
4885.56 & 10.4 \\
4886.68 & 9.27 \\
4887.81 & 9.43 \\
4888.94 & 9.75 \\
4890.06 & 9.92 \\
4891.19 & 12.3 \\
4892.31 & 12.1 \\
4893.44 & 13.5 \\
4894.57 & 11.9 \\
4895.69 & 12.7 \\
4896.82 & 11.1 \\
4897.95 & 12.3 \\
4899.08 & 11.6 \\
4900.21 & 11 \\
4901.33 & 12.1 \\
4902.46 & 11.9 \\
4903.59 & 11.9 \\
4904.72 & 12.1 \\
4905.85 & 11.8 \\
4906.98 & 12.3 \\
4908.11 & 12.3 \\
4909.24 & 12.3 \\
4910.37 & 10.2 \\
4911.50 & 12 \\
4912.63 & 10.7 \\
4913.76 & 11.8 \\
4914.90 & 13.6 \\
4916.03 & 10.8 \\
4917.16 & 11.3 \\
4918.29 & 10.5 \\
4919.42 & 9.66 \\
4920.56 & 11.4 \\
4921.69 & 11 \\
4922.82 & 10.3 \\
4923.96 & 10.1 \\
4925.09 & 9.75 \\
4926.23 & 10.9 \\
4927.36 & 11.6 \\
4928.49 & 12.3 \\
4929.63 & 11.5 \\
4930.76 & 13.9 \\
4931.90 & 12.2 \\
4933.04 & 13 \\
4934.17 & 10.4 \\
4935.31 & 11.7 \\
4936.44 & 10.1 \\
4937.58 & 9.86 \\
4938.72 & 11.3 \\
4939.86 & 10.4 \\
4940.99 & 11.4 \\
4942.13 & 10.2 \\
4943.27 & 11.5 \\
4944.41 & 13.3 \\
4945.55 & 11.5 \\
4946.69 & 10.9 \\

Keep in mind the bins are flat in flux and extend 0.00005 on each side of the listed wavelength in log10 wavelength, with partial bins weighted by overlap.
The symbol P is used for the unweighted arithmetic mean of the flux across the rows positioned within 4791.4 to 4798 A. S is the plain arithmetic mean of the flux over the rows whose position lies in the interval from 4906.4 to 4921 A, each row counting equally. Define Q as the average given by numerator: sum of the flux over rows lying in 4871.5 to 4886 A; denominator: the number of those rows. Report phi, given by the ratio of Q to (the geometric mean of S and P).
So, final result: 0.95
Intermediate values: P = 11.3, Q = 10.8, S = 11.5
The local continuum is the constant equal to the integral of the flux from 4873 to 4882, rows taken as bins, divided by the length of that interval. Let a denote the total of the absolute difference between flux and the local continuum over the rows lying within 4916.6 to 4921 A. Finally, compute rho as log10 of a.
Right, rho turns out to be 0.40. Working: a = 2.5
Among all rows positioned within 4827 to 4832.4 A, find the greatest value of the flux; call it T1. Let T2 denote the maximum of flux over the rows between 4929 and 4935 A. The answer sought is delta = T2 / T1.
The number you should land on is 1.02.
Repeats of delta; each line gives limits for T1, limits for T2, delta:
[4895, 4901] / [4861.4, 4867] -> 0.87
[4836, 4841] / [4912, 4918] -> 1.14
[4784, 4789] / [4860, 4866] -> 0.91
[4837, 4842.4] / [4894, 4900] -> 0.94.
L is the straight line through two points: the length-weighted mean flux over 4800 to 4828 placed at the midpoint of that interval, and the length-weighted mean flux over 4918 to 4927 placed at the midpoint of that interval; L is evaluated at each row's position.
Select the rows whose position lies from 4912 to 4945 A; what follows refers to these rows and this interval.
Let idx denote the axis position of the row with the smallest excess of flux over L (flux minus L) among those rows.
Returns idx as 4919.42 A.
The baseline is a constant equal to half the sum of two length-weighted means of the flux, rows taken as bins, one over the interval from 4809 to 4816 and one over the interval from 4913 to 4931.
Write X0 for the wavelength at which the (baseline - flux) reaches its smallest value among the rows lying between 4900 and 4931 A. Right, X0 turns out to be 4930.76 A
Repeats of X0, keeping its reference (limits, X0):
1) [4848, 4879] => 4877.69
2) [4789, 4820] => 4815.20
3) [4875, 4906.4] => 4893.44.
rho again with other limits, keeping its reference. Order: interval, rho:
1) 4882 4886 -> 0.39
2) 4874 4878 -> 0.59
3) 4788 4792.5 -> 0.34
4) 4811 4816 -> 0.72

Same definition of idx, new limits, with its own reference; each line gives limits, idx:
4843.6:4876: 4855.28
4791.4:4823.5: 4791.97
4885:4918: 4886.68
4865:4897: 4868.71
